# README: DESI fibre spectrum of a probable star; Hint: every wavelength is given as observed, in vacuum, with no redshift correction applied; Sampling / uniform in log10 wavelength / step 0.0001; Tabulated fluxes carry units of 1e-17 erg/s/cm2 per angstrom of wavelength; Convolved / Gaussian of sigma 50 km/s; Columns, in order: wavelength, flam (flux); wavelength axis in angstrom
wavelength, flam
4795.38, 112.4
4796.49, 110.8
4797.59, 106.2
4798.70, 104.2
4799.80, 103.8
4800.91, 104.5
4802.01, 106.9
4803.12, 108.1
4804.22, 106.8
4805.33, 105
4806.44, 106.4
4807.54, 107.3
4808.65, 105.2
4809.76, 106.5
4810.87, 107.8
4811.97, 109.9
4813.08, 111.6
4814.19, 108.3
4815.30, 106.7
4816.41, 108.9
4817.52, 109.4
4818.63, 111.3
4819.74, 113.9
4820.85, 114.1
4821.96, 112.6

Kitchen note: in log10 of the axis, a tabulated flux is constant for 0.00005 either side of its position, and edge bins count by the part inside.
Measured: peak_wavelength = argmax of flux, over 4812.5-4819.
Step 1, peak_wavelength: 4813.08 angstrom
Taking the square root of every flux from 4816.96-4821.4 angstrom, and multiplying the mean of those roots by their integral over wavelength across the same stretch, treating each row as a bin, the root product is 498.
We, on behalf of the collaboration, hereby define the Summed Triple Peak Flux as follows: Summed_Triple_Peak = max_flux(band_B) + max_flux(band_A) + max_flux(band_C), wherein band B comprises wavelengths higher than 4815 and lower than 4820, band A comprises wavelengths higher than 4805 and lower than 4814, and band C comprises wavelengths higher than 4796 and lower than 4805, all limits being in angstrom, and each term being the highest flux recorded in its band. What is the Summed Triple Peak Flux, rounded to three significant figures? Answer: 336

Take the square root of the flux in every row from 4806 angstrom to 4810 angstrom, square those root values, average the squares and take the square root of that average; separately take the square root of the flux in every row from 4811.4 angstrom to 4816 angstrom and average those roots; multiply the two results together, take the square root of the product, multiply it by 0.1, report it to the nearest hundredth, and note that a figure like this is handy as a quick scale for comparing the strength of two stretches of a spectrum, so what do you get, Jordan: 1.04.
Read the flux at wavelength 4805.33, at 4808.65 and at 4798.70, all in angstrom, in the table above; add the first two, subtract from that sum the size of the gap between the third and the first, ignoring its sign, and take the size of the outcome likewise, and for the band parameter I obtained 209.4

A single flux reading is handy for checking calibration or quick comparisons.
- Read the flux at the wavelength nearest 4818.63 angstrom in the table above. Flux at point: 111.3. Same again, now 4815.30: 106.7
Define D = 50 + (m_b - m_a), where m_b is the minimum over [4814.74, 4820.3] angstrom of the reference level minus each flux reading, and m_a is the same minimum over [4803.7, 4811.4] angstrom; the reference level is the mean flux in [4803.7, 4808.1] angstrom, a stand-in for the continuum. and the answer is 43.9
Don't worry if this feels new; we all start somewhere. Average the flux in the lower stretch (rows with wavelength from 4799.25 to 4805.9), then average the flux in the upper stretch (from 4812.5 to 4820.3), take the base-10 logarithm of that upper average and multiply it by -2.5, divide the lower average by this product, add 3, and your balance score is -17.7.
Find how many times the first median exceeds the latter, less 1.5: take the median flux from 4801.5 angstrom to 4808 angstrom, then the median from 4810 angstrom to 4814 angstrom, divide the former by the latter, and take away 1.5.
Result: -0.528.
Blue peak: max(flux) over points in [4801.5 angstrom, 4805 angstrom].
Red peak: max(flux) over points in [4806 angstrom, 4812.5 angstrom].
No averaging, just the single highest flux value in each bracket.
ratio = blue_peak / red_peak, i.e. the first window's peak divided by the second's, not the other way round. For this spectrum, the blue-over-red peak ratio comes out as 0.98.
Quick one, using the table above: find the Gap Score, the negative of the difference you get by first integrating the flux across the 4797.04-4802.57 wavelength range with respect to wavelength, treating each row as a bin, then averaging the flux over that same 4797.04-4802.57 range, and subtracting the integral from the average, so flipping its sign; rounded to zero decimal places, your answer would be 476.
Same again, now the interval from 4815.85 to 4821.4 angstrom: 507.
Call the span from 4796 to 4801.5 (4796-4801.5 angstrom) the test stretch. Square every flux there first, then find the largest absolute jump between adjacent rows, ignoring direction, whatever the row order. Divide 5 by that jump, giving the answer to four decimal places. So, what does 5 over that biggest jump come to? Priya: 0.0050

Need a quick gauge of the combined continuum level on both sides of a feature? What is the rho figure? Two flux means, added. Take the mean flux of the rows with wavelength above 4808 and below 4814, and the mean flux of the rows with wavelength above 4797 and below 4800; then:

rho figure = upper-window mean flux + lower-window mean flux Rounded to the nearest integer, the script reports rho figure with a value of 213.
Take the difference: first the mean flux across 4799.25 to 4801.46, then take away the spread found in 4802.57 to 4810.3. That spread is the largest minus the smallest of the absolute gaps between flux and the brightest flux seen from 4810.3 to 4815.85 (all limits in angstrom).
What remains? 101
